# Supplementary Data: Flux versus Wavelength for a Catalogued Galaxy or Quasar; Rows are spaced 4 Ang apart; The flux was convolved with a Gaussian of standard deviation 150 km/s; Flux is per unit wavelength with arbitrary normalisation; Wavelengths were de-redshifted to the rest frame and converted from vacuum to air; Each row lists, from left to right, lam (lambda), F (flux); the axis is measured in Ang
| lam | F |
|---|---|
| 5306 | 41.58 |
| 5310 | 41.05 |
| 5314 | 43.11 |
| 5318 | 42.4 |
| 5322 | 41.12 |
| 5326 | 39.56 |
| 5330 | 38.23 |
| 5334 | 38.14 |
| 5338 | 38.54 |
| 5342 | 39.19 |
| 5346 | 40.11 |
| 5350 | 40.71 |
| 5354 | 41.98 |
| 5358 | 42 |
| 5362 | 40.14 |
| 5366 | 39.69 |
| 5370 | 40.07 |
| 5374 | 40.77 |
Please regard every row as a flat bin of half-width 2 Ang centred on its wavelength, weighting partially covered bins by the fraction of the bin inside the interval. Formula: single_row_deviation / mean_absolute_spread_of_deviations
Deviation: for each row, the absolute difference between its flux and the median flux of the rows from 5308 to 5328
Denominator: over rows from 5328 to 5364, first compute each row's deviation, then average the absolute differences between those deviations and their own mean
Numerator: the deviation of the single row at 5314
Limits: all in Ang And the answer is 2.28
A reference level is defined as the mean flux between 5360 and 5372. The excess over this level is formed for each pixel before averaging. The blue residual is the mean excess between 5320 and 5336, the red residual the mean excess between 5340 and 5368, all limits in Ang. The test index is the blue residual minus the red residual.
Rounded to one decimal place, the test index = -1.3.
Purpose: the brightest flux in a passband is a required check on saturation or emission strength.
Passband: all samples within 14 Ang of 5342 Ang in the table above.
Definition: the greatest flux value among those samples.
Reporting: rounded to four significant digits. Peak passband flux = 41.98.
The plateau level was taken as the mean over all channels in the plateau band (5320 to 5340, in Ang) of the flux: 39.1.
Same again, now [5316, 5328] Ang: 41.0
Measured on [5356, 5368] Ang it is 40.6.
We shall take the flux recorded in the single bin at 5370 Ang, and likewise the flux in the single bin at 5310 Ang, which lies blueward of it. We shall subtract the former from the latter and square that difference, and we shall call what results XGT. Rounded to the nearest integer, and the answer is 1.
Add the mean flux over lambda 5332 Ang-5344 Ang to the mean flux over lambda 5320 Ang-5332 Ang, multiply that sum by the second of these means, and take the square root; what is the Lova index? 55.7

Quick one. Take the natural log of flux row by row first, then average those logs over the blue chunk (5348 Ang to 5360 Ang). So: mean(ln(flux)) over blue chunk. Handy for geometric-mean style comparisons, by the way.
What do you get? 3.73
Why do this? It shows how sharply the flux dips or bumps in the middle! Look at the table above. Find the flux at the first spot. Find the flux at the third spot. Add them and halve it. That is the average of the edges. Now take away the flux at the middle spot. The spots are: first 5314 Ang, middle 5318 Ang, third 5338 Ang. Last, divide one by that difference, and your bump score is -1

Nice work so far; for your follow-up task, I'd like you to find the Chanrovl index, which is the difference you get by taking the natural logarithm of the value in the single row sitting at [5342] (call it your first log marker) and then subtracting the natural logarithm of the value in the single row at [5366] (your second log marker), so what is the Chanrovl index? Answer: -0.013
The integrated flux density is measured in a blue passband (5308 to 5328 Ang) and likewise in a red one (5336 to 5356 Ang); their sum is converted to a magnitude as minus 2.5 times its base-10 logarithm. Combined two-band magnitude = -8.0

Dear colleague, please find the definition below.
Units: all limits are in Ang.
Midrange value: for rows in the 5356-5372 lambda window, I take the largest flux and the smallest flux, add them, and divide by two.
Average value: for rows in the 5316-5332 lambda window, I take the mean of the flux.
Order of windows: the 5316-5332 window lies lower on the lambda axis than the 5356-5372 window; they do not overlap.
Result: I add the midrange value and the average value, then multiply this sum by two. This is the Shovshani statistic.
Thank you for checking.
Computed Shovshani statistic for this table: 162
